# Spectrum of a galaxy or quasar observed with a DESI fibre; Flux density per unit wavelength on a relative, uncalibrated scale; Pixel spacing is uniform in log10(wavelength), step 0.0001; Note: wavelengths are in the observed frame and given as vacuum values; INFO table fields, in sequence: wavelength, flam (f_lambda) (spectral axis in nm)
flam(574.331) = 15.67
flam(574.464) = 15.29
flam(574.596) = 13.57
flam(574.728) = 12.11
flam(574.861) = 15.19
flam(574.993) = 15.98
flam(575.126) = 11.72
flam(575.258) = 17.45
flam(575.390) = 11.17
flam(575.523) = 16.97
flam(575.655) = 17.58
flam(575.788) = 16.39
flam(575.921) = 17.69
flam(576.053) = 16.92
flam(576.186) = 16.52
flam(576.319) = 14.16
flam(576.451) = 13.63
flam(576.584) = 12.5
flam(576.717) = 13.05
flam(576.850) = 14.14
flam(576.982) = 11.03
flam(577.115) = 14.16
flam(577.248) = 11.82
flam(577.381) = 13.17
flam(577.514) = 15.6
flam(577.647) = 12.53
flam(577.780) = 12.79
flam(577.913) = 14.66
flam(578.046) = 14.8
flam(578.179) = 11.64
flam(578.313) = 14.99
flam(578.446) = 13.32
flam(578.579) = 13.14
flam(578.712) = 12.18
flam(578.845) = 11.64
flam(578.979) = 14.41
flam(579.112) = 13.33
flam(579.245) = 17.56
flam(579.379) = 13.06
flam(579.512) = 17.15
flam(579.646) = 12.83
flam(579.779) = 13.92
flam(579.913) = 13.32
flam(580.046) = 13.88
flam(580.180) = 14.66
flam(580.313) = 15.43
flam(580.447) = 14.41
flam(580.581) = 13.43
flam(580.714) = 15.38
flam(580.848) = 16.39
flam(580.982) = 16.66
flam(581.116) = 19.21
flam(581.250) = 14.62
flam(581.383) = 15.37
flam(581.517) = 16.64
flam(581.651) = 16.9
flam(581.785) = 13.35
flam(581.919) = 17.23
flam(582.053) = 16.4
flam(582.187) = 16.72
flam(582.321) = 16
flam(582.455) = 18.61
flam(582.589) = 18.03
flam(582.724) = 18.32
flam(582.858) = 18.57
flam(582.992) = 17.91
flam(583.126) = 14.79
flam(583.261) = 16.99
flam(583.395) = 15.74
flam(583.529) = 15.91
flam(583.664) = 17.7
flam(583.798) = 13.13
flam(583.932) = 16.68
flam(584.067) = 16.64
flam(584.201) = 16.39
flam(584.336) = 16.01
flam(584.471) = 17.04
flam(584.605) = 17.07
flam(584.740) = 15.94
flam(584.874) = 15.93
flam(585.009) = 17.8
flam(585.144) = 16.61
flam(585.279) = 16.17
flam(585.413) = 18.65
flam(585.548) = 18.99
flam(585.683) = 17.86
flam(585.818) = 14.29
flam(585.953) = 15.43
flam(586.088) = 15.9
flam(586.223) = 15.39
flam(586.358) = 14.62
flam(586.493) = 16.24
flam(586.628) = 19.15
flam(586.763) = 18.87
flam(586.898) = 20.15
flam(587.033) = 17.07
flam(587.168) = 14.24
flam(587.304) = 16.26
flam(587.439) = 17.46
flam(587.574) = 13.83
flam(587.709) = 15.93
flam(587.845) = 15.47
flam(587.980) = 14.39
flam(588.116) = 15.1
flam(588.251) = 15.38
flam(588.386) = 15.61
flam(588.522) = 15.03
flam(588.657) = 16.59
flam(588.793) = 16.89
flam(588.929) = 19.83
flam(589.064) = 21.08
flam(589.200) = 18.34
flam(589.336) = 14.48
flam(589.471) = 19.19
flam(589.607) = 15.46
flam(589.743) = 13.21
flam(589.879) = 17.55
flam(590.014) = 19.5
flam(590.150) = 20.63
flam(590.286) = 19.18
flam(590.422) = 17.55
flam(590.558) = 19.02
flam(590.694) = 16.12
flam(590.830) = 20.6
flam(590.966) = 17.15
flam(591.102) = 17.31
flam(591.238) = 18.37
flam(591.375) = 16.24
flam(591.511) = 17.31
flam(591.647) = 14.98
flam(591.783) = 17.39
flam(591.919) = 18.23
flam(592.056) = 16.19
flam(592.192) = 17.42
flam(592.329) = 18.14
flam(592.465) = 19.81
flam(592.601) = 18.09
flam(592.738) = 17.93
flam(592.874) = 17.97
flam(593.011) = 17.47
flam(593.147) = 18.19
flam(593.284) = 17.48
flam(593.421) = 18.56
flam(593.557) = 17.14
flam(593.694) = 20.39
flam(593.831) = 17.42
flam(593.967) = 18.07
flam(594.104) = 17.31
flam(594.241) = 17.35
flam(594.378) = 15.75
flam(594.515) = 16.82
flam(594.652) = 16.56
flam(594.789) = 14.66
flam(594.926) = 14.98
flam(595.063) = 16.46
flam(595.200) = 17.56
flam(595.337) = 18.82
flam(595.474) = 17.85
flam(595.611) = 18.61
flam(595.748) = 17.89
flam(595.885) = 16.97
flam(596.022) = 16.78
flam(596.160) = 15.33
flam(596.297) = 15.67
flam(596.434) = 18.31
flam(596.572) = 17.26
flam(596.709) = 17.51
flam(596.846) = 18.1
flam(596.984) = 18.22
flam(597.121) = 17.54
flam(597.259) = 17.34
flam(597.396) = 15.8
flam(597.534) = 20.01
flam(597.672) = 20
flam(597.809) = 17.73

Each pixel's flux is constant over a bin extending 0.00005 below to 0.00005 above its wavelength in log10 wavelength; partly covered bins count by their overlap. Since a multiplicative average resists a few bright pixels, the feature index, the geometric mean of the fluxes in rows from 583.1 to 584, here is 15.8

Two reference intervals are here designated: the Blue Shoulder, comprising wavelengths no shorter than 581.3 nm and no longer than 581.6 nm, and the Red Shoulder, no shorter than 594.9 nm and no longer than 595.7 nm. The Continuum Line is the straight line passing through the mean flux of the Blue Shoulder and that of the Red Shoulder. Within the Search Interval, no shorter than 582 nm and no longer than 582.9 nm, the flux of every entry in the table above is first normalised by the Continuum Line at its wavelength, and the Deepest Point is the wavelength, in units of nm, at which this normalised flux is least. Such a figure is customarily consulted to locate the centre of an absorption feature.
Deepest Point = 582.321 nm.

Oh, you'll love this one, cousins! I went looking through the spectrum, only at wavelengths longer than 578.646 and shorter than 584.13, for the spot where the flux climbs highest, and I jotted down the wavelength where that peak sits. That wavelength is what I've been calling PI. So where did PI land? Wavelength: 581.116 nm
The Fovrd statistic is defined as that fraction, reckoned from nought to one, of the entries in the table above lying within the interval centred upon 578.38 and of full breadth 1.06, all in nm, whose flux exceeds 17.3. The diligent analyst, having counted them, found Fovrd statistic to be 0.00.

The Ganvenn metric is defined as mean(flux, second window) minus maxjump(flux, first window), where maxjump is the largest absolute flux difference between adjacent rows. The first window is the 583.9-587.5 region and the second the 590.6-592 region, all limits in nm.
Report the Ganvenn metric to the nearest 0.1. 13.8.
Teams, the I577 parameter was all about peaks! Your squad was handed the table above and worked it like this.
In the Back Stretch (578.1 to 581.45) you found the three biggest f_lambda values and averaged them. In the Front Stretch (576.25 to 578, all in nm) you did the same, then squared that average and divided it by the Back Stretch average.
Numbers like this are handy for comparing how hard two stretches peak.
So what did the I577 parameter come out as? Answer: 12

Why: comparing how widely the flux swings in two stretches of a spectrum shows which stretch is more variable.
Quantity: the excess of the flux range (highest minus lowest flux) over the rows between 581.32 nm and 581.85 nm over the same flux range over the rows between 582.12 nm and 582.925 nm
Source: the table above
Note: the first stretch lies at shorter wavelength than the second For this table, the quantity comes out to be 1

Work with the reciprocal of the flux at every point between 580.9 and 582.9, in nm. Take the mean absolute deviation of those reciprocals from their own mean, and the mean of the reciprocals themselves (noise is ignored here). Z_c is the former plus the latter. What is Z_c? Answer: 0.0643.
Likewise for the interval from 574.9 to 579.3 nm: 0.0806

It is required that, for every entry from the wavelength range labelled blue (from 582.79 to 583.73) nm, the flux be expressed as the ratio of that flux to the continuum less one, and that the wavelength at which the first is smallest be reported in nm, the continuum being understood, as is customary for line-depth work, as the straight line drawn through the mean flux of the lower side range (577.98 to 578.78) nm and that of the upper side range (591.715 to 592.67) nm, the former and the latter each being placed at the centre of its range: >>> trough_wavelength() 583.126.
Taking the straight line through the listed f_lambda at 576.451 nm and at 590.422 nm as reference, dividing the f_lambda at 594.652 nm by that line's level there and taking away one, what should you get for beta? -0.12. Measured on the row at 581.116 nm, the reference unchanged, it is 0.29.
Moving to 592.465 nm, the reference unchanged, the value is 0.09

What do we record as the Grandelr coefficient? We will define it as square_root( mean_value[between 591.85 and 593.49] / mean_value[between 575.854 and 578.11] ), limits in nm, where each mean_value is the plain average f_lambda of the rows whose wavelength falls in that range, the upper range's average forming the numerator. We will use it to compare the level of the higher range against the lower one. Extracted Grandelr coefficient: 1.13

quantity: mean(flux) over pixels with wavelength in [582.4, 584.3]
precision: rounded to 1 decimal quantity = 16.8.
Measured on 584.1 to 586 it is 16.7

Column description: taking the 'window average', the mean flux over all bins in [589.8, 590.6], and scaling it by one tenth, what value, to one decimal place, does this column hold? 1.9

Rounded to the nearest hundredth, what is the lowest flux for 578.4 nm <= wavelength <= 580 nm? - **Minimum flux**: 11.64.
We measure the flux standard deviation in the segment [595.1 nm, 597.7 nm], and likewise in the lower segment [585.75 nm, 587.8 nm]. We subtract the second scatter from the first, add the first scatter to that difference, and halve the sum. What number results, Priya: 0.31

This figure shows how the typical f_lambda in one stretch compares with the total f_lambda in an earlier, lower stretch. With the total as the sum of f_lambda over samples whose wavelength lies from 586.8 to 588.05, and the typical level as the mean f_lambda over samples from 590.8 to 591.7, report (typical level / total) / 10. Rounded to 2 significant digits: 0.012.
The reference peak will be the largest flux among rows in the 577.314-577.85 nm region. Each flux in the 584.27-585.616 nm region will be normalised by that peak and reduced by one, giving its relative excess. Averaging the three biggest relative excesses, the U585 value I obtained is 0.18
